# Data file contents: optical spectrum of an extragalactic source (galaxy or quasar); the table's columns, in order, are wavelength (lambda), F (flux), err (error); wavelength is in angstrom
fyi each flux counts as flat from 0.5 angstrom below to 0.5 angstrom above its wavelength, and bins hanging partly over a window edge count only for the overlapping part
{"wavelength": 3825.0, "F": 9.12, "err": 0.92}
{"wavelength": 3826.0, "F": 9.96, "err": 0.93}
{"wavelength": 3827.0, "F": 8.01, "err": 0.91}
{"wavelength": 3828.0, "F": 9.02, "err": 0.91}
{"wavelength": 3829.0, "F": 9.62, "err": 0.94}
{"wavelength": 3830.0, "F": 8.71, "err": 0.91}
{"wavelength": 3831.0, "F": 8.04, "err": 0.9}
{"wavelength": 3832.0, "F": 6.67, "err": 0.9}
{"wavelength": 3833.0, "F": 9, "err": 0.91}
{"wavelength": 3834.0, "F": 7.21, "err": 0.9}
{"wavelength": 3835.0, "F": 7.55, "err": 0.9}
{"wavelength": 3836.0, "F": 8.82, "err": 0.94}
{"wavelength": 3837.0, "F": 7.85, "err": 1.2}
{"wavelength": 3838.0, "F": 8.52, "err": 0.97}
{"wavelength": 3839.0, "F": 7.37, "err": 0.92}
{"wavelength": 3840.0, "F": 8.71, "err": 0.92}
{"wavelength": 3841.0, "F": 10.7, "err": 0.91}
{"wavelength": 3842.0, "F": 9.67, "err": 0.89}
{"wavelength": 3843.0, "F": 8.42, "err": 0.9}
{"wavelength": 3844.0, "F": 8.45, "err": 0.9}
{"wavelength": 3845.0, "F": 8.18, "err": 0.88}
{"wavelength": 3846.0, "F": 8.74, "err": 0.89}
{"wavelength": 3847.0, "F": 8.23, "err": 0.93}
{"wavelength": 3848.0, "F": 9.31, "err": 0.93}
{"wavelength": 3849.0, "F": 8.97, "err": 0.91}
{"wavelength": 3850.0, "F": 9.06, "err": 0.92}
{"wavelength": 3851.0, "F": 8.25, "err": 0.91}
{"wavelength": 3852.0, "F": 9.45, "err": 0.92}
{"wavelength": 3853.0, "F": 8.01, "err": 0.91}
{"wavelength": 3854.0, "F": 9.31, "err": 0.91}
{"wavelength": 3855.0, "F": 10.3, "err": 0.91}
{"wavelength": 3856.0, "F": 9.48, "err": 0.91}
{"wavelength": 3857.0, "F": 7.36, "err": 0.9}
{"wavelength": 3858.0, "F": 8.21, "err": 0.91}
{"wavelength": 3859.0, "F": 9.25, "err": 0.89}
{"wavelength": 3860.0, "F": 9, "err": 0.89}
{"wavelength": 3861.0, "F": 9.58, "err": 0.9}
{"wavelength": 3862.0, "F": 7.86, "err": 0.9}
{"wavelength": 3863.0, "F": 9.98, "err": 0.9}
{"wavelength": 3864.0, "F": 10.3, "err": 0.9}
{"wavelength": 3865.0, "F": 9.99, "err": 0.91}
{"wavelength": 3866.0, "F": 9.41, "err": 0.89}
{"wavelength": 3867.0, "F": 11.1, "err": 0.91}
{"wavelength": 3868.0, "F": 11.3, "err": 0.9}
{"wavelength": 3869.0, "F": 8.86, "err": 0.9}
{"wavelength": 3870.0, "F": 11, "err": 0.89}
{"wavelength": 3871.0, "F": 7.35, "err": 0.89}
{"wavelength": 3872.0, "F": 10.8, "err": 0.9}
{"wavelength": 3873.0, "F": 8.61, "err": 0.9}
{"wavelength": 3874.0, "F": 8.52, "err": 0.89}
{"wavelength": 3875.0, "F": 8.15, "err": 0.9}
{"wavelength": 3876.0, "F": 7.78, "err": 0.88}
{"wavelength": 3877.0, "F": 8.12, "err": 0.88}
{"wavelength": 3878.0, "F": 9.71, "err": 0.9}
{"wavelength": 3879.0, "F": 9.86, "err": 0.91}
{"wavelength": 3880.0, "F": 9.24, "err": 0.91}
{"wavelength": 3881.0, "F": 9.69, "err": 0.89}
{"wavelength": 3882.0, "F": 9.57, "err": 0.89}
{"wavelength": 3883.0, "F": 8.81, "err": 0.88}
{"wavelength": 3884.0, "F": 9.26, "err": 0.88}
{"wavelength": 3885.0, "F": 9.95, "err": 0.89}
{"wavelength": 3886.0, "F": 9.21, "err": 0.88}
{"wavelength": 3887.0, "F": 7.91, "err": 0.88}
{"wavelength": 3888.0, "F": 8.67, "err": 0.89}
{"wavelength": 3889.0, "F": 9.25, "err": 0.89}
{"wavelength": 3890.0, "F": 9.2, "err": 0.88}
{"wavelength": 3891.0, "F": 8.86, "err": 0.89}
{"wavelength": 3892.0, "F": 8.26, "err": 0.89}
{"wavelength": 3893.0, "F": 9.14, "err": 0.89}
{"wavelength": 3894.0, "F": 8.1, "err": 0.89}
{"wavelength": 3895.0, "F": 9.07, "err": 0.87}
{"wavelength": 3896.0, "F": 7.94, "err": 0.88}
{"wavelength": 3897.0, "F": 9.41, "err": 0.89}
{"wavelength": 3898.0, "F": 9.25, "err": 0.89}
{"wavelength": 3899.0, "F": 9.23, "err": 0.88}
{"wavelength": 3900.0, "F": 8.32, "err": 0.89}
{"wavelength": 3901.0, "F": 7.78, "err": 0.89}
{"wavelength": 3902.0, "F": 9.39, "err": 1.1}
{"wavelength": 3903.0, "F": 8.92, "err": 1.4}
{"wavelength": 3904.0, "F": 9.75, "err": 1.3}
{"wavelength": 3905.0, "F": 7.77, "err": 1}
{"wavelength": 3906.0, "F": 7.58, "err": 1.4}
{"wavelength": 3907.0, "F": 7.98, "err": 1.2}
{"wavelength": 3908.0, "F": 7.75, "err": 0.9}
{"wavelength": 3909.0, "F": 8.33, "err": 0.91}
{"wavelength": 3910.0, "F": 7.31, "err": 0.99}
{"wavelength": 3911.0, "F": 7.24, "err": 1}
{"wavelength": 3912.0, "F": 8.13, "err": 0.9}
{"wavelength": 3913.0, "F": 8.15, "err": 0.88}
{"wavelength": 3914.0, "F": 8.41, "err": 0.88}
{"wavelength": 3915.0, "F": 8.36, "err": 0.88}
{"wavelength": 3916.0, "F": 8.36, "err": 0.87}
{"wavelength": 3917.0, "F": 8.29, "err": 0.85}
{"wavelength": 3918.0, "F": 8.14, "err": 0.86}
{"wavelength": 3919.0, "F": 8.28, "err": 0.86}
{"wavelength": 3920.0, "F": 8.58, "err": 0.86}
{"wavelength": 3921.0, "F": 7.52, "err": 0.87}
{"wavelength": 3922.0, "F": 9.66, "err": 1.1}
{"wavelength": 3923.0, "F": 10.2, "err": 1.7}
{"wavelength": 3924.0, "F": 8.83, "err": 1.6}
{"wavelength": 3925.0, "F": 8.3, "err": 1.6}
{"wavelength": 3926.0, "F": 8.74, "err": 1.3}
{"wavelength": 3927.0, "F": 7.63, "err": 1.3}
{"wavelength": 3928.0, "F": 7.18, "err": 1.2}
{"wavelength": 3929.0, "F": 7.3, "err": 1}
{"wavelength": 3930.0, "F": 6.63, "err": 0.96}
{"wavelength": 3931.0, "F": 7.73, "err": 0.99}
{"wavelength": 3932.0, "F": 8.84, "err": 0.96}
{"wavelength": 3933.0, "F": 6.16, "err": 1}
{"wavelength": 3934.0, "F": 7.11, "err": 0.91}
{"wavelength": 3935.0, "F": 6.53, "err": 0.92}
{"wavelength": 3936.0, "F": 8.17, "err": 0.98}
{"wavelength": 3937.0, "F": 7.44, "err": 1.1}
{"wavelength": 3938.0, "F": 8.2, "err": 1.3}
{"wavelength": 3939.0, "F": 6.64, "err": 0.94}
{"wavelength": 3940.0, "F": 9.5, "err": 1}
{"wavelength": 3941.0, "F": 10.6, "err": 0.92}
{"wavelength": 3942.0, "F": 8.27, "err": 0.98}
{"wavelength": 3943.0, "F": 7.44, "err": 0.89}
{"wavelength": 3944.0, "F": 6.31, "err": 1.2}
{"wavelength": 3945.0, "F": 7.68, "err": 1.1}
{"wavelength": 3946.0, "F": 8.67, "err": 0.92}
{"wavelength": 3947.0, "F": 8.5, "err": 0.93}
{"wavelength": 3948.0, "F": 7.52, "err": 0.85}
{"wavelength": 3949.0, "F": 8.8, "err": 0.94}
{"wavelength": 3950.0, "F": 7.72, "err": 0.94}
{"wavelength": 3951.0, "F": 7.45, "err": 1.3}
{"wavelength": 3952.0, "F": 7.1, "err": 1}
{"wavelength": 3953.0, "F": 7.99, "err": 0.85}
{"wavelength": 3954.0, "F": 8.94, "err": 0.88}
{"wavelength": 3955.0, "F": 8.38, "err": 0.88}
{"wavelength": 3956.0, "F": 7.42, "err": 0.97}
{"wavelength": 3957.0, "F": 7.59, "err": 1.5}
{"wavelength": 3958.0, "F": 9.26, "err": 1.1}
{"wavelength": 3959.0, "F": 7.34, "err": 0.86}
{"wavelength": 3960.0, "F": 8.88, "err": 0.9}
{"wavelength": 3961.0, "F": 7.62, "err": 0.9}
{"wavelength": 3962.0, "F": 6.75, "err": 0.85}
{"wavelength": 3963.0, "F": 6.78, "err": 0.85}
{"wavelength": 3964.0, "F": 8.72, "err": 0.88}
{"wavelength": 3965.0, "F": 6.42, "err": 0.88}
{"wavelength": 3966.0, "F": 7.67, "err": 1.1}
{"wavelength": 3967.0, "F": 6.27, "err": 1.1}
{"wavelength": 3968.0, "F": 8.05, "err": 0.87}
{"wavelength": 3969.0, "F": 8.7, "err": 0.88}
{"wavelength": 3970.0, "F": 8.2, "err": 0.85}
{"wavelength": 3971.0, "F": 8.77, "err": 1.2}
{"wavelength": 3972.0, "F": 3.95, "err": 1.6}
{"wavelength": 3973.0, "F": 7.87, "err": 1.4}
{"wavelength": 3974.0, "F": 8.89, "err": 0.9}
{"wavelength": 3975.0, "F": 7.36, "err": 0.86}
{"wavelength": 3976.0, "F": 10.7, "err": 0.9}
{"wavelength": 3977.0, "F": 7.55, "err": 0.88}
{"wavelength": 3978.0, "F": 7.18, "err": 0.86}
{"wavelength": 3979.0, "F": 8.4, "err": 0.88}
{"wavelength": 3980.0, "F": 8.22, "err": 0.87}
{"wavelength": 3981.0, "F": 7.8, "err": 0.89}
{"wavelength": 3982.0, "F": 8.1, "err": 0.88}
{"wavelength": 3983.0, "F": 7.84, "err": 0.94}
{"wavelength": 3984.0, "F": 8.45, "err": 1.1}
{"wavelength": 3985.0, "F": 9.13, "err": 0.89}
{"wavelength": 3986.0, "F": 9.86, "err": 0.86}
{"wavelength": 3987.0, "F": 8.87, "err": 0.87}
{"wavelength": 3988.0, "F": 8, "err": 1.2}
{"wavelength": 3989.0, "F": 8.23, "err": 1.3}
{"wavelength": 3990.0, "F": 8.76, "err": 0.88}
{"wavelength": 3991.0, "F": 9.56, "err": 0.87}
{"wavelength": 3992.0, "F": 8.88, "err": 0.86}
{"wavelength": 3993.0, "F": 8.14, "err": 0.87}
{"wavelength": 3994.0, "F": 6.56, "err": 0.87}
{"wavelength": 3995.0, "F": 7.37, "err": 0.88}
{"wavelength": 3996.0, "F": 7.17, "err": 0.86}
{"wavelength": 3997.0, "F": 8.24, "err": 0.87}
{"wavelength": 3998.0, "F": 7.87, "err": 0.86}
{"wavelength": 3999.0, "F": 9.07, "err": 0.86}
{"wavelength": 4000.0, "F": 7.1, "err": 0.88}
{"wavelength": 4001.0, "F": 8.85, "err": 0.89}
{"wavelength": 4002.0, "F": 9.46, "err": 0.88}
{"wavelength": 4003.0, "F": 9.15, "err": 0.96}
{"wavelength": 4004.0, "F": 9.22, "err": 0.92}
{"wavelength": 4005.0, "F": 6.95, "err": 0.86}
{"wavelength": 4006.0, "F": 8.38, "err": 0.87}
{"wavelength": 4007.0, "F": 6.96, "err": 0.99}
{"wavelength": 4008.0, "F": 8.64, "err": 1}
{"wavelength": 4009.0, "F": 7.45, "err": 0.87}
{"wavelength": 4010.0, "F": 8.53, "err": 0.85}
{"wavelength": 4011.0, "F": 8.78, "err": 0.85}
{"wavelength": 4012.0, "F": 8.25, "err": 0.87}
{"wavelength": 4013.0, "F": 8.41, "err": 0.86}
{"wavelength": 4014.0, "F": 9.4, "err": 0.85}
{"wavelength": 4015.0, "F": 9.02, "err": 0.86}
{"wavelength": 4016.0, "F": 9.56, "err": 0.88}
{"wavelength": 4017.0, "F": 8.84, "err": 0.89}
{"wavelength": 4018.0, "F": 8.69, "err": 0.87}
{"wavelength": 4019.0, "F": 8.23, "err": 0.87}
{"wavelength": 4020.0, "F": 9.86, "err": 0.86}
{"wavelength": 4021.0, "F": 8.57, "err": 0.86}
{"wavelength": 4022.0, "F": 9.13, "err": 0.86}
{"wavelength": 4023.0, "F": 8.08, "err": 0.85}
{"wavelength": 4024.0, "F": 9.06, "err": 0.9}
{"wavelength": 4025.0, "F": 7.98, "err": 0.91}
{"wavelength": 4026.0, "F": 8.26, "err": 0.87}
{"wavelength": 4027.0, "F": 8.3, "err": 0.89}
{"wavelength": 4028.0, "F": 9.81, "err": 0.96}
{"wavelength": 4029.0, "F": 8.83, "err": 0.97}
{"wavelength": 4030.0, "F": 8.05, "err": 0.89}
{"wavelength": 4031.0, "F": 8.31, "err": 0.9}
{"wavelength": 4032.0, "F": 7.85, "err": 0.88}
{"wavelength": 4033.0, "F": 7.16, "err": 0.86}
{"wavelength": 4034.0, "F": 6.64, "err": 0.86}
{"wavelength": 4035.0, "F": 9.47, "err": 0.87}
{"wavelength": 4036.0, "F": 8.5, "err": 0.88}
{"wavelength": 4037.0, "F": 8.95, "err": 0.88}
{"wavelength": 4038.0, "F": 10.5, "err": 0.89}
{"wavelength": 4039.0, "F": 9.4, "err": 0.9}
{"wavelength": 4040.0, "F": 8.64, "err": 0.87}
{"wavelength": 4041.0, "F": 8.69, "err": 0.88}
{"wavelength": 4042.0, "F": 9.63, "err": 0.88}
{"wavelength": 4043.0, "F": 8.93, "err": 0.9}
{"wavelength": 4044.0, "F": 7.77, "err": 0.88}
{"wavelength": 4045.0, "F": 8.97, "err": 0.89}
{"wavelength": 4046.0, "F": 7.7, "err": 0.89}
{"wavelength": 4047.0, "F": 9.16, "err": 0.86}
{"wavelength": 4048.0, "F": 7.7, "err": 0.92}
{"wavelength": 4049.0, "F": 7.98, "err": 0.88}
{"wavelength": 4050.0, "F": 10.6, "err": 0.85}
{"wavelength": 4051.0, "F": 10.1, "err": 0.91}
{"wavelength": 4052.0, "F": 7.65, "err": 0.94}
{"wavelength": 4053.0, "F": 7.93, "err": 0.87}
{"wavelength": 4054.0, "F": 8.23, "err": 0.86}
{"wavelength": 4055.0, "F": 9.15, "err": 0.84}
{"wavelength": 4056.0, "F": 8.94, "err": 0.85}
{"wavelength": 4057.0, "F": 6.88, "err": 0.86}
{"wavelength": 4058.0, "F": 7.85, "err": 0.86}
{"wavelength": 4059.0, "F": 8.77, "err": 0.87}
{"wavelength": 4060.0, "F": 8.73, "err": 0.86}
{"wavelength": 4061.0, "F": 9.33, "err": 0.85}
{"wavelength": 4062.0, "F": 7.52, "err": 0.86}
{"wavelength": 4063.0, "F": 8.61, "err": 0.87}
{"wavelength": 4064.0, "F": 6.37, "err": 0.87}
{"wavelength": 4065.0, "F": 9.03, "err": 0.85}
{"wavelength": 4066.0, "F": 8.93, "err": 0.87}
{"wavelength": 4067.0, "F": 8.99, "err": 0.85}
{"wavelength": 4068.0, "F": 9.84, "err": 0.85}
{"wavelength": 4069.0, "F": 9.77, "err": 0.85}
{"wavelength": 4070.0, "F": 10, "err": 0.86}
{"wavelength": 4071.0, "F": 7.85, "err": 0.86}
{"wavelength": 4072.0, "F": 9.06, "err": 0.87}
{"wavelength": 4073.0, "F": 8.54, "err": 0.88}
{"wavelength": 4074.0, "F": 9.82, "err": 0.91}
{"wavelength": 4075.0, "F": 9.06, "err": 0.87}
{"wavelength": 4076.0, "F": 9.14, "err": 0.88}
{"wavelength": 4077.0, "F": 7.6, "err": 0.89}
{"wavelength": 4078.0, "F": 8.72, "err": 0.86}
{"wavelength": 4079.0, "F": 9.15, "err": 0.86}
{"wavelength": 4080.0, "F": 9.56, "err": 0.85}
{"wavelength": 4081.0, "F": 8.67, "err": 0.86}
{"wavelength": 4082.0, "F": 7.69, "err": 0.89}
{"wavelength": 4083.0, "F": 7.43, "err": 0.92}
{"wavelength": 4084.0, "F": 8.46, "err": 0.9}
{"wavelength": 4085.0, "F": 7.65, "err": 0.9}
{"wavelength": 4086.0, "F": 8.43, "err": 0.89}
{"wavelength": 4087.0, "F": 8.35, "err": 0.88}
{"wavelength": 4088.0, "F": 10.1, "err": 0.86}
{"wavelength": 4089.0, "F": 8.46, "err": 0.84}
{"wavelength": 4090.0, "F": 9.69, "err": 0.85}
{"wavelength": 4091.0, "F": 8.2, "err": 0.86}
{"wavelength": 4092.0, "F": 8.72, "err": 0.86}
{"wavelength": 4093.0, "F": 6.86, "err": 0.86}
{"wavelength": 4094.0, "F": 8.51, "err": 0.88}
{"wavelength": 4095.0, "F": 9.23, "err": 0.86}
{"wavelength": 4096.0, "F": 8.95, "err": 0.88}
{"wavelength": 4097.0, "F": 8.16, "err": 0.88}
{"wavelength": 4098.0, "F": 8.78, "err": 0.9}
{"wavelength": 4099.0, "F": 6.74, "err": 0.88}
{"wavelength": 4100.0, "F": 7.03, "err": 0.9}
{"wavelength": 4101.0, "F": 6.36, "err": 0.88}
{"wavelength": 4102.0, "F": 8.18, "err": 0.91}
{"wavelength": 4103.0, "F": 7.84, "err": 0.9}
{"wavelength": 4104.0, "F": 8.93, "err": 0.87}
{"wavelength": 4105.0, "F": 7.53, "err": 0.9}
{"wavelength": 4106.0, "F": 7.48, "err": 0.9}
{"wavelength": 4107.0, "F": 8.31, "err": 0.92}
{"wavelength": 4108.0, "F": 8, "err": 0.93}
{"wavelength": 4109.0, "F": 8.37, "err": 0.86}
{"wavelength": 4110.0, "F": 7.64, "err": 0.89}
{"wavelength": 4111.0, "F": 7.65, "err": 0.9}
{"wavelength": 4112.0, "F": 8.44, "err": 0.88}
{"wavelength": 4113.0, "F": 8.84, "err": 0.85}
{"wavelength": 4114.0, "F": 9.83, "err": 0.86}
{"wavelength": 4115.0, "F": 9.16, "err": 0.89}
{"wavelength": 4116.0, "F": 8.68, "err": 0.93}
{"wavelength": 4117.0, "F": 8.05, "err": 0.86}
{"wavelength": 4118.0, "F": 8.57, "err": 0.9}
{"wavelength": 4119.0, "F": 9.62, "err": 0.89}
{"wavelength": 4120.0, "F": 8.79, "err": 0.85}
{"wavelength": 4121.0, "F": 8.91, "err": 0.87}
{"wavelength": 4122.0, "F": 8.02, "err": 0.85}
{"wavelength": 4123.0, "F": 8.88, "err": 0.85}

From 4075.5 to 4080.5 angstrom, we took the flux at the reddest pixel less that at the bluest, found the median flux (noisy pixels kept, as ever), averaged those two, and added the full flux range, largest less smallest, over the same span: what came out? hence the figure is 6.7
